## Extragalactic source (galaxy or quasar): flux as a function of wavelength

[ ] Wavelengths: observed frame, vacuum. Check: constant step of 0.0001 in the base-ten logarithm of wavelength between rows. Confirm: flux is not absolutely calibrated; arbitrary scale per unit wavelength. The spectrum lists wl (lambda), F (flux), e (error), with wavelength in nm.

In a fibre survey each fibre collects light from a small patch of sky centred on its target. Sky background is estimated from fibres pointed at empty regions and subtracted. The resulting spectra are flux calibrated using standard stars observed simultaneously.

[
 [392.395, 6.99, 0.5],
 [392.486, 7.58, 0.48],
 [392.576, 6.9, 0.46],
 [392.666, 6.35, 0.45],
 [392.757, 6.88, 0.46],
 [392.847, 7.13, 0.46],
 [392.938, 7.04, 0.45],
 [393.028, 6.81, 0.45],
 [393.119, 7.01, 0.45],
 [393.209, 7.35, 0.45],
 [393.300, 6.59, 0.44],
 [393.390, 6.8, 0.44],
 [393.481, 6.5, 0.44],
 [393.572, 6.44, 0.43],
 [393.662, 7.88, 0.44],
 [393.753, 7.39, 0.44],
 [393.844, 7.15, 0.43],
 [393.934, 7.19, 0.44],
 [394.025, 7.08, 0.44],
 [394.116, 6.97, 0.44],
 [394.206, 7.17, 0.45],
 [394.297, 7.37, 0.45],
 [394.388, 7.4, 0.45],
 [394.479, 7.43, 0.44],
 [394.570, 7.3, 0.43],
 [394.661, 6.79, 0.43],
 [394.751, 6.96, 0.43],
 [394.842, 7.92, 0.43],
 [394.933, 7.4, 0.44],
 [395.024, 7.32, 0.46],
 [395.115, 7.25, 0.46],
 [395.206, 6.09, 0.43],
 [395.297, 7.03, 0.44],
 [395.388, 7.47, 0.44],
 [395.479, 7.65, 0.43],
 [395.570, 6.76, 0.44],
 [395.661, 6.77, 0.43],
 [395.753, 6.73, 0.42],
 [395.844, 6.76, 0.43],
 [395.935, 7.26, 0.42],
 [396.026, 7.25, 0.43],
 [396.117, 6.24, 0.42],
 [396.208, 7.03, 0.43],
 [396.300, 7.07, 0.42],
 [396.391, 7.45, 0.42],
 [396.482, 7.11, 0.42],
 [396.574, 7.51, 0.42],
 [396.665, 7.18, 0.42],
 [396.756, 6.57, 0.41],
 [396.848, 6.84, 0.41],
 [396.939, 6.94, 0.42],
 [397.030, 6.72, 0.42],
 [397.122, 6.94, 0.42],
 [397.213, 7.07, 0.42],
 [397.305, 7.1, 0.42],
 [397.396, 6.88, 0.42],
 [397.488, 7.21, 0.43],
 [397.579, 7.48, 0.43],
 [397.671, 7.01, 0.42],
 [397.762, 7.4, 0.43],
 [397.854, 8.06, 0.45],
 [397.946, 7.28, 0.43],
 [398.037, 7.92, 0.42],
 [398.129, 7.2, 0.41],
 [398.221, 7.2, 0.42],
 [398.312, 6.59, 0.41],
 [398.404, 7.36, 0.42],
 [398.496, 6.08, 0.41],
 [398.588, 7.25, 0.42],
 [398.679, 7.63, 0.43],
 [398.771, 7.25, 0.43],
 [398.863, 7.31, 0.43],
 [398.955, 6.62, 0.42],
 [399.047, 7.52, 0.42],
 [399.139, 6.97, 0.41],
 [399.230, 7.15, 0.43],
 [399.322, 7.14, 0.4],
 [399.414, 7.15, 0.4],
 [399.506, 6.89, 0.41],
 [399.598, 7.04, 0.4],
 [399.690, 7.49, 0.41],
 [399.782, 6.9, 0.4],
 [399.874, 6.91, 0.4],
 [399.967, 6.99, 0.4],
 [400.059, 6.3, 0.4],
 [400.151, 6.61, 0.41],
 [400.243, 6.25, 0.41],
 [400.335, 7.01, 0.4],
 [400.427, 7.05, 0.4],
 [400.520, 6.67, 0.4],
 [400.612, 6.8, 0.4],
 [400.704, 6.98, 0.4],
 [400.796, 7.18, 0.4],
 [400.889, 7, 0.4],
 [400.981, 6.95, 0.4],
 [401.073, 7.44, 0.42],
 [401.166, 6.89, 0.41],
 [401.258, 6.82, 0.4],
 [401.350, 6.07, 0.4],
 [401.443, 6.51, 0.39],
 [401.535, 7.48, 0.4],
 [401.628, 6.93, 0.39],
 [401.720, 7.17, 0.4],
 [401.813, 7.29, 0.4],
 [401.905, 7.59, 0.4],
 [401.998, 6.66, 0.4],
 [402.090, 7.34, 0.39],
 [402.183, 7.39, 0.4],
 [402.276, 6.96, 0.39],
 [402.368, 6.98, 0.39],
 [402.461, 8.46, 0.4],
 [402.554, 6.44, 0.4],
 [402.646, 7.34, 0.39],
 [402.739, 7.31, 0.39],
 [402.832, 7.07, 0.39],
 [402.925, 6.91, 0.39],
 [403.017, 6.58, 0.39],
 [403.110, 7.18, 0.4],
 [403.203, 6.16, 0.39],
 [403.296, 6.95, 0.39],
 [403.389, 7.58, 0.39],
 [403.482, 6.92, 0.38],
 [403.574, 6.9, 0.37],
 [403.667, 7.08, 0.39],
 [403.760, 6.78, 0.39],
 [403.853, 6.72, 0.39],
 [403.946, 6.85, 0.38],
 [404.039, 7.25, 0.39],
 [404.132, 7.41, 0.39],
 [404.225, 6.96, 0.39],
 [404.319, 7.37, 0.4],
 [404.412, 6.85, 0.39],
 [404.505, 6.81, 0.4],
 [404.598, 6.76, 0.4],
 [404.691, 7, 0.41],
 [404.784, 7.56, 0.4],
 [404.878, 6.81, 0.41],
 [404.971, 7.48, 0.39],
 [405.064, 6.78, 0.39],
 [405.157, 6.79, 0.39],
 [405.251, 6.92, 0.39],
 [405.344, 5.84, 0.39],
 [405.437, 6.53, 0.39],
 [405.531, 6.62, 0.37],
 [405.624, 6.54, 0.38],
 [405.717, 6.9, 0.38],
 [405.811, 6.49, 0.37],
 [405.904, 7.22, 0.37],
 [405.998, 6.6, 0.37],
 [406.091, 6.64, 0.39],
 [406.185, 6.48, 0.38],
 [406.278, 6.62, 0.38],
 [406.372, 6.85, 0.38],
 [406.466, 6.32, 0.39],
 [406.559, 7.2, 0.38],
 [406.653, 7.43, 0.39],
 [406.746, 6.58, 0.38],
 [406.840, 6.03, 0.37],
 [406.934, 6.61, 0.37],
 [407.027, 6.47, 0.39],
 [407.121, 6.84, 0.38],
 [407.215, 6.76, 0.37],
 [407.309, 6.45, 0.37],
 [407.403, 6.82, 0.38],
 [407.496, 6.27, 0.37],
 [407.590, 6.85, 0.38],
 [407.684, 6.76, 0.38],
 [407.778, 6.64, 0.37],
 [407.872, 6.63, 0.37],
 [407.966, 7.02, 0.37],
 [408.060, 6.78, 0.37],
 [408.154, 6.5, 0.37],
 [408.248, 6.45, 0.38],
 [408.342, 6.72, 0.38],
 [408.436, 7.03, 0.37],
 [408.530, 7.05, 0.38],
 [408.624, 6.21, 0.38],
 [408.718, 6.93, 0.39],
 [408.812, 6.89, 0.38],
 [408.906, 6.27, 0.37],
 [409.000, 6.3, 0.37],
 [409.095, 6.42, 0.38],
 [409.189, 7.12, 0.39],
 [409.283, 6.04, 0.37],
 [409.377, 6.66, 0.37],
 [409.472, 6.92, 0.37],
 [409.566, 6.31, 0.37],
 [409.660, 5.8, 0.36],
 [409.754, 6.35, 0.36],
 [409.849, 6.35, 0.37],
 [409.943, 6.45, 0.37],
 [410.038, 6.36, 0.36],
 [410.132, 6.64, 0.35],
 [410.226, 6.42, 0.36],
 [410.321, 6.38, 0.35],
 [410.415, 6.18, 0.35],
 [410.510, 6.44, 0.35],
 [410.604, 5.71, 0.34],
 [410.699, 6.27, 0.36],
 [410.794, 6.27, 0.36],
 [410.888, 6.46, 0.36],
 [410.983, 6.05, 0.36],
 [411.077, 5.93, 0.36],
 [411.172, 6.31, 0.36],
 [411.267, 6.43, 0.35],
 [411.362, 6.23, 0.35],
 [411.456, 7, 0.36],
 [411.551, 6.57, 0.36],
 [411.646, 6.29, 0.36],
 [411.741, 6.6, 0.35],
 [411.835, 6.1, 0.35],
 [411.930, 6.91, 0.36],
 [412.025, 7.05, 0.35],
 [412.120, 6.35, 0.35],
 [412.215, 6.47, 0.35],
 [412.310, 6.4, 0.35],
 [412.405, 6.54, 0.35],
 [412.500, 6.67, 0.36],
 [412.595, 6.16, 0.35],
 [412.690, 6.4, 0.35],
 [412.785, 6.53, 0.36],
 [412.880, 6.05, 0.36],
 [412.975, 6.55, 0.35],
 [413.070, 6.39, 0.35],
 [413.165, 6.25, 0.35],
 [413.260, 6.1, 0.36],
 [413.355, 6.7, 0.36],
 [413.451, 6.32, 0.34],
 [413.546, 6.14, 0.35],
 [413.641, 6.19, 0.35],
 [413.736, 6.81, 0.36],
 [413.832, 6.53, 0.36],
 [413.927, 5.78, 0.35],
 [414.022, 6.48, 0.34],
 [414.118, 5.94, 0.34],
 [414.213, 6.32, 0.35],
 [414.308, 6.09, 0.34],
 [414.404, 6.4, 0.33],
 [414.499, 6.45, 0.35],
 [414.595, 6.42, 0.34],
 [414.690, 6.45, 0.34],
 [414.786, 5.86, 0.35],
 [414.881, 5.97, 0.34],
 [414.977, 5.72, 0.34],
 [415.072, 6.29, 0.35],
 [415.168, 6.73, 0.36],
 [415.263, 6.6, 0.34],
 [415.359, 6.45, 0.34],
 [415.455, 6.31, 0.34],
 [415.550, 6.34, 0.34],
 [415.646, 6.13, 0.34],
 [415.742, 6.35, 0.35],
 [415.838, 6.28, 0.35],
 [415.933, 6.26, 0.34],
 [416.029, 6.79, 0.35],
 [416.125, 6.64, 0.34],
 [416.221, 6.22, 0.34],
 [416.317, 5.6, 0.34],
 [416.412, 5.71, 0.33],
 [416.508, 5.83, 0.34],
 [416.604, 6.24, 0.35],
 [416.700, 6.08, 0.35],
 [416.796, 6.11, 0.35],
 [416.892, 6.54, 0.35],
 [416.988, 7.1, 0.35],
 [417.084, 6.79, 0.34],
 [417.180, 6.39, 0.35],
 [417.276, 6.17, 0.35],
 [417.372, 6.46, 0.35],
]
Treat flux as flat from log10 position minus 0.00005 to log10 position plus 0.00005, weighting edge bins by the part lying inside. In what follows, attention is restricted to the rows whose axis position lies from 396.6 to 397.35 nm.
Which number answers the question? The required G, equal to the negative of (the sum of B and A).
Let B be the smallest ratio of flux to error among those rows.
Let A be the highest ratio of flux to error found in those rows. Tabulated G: -33.1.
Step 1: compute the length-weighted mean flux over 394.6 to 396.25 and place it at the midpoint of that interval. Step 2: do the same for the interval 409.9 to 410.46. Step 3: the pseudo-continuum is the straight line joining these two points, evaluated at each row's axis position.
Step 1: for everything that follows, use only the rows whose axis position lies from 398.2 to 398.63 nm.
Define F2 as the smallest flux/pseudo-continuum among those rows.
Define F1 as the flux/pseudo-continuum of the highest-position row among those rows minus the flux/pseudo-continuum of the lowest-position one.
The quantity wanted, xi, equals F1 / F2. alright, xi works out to 0.01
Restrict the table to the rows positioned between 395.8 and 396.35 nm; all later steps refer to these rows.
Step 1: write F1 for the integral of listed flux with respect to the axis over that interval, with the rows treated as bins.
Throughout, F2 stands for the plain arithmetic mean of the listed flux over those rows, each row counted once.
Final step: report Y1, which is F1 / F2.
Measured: 0.55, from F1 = 3.8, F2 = 6.9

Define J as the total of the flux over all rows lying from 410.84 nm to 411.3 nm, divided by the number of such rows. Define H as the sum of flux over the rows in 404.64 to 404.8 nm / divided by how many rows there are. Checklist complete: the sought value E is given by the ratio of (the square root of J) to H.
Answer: 0.34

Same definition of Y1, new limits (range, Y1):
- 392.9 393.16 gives 0.26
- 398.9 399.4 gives 0.50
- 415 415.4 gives 0.40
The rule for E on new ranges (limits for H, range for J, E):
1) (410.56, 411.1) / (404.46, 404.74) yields 0.43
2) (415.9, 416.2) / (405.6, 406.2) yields 0.39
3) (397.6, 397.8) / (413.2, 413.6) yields 0.35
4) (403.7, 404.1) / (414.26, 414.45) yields 0.36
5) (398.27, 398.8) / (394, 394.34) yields 0.38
